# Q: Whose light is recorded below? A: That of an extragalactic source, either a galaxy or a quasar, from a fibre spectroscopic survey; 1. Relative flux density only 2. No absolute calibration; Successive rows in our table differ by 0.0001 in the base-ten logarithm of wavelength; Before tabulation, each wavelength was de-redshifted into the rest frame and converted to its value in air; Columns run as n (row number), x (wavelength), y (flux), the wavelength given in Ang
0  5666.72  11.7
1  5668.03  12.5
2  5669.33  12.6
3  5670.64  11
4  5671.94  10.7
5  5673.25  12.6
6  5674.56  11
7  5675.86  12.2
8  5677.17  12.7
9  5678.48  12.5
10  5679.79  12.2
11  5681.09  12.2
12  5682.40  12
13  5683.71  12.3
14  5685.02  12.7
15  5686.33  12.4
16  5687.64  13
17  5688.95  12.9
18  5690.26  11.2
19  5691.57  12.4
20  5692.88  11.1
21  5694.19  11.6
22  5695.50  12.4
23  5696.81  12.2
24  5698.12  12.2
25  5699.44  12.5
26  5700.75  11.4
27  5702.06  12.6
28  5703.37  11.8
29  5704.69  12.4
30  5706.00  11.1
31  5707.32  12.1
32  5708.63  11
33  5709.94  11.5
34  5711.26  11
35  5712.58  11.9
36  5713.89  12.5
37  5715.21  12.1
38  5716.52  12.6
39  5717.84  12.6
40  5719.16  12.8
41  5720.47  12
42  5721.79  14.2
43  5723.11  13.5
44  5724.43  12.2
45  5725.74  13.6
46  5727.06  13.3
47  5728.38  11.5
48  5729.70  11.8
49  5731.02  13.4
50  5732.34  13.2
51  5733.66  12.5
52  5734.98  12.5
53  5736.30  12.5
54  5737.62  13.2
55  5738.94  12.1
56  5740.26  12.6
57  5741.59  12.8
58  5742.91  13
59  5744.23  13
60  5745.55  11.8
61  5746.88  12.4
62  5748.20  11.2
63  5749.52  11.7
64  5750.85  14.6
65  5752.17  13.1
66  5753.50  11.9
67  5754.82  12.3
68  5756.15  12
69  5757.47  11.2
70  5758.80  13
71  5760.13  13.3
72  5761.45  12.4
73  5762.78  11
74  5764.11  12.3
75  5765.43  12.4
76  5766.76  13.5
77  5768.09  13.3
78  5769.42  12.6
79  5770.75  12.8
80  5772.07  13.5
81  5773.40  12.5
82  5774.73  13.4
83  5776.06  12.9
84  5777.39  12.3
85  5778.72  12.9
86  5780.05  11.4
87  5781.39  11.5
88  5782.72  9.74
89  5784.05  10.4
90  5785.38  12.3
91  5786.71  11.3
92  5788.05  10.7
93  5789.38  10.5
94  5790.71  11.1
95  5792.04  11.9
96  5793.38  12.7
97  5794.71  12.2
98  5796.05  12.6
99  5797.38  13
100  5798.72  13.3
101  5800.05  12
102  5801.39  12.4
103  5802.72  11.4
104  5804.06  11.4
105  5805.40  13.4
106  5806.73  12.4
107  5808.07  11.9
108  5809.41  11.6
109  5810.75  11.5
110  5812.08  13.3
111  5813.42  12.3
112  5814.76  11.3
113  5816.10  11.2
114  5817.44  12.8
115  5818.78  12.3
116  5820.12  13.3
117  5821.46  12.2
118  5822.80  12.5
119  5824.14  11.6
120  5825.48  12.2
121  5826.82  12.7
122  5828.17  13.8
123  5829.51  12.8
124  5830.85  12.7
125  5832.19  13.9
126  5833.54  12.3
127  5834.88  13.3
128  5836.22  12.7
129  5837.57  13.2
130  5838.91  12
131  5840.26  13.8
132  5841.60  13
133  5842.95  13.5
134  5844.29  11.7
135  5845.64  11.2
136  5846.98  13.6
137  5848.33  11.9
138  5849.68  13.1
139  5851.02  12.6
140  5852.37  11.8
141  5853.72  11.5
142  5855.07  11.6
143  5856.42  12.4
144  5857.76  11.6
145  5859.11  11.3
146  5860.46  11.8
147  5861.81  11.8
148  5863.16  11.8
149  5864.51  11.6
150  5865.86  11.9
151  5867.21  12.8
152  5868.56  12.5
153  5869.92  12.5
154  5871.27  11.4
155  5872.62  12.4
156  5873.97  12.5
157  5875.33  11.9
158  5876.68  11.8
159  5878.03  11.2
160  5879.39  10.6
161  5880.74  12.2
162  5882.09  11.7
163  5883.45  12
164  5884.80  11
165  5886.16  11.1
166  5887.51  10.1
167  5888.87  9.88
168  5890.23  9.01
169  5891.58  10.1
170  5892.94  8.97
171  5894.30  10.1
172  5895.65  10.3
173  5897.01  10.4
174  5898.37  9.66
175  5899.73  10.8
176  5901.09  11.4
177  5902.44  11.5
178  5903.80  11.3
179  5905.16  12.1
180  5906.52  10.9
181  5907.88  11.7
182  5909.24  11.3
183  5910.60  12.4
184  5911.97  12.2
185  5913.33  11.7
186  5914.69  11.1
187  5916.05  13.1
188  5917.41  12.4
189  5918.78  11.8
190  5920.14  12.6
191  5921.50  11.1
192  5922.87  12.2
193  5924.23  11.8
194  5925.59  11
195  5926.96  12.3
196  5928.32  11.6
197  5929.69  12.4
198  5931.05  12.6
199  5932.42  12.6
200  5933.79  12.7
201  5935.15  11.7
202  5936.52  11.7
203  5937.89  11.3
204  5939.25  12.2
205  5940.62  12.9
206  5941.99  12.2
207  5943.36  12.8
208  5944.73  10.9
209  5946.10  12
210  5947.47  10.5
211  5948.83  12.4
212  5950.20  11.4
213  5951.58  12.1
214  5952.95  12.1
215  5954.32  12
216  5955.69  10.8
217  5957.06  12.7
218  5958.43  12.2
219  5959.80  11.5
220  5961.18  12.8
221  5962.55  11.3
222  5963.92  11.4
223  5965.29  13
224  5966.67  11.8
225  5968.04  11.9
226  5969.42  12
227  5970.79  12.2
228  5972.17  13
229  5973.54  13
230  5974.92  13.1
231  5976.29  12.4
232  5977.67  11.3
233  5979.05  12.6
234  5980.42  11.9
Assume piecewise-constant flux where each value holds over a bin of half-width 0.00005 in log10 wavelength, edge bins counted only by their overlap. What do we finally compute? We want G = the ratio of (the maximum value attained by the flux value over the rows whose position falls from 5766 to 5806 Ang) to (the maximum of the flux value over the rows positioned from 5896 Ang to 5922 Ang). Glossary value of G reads 1.03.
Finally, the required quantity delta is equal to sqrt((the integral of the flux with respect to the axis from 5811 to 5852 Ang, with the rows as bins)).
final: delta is 22.7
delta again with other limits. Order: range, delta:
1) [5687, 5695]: 9.8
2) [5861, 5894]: 19.4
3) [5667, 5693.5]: 17.9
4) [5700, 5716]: 13.7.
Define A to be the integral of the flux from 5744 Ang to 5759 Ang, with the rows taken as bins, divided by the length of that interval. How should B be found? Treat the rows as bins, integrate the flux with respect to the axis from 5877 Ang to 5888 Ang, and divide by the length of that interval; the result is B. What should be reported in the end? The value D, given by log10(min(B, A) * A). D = 2.14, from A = 12.3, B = 11.3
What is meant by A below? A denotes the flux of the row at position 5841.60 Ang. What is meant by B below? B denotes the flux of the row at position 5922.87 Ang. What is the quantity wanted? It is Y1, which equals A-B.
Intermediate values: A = 13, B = 12.2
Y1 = 0.80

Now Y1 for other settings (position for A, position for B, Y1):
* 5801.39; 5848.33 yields 0.50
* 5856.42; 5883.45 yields 0.40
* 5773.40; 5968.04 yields 0.60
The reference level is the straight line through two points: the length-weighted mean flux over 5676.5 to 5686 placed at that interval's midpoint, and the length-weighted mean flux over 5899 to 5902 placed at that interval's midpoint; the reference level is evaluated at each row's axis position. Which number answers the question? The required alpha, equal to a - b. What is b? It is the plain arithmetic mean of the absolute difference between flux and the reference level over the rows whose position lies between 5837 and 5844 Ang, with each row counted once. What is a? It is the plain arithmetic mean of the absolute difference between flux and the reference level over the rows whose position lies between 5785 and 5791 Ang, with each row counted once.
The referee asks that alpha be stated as -0.8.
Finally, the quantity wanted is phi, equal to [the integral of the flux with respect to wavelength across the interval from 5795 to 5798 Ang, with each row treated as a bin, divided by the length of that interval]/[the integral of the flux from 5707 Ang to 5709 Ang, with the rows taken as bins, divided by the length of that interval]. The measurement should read 1.10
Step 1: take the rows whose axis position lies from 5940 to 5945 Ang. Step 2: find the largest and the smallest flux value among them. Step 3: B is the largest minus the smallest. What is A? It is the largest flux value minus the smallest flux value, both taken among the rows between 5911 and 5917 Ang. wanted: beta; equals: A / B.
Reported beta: 1.00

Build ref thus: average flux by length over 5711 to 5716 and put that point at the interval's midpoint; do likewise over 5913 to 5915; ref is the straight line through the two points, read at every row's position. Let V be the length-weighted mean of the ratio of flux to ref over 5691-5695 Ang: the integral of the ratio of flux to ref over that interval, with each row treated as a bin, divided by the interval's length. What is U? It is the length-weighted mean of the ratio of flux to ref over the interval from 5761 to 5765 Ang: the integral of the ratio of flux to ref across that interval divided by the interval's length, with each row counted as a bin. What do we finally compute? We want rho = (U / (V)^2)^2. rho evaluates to 1.12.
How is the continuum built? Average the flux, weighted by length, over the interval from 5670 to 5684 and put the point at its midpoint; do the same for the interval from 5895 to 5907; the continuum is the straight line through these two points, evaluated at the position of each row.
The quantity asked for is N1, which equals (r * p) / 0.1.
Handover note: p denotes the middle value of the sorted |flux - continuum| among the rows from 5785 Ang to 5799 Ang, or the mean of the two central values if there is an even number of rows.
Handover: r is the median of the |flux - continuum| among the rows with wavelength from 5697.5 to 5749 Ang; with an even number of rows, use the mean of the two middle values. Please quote 6.6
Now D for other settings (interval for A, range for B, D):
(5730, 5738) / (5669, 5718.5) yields 2.19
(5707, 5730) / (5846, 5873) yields 2.17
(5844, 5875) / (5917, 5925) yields 2.16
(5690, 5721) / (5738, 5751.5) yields 2.16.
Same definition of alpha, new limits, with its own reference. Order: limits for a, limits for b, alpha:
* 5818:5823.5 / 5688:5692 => 0.4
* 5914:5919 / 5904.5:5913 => 0.3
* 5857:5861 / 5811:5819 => -0.6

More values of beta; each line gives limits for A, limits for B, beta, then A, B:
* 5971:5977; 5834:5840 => 0.54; 0.70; 1.30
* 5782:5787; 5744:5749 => 1.42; 2.56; 1.80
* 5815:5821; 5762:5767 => 0.84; 2.10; 2.50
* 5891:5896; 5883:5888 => 0.70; 1.33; 1.90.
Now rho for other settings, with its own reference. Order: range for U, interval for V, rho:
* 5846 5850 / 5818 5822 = 0.88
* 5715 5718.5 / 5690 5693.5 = 1.25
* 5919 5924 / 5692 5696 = 1.22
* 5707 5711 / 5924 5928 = 0.82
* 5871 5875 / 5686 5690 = 0.91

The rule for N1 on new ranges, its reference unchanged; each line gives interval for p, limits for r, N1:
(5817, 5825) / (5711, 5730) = 8.7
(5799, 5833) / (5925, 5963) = 14.0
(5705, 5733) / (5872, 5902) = 6.7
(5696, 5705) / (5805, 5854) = 5.3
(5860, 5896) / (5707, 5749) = 7.0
